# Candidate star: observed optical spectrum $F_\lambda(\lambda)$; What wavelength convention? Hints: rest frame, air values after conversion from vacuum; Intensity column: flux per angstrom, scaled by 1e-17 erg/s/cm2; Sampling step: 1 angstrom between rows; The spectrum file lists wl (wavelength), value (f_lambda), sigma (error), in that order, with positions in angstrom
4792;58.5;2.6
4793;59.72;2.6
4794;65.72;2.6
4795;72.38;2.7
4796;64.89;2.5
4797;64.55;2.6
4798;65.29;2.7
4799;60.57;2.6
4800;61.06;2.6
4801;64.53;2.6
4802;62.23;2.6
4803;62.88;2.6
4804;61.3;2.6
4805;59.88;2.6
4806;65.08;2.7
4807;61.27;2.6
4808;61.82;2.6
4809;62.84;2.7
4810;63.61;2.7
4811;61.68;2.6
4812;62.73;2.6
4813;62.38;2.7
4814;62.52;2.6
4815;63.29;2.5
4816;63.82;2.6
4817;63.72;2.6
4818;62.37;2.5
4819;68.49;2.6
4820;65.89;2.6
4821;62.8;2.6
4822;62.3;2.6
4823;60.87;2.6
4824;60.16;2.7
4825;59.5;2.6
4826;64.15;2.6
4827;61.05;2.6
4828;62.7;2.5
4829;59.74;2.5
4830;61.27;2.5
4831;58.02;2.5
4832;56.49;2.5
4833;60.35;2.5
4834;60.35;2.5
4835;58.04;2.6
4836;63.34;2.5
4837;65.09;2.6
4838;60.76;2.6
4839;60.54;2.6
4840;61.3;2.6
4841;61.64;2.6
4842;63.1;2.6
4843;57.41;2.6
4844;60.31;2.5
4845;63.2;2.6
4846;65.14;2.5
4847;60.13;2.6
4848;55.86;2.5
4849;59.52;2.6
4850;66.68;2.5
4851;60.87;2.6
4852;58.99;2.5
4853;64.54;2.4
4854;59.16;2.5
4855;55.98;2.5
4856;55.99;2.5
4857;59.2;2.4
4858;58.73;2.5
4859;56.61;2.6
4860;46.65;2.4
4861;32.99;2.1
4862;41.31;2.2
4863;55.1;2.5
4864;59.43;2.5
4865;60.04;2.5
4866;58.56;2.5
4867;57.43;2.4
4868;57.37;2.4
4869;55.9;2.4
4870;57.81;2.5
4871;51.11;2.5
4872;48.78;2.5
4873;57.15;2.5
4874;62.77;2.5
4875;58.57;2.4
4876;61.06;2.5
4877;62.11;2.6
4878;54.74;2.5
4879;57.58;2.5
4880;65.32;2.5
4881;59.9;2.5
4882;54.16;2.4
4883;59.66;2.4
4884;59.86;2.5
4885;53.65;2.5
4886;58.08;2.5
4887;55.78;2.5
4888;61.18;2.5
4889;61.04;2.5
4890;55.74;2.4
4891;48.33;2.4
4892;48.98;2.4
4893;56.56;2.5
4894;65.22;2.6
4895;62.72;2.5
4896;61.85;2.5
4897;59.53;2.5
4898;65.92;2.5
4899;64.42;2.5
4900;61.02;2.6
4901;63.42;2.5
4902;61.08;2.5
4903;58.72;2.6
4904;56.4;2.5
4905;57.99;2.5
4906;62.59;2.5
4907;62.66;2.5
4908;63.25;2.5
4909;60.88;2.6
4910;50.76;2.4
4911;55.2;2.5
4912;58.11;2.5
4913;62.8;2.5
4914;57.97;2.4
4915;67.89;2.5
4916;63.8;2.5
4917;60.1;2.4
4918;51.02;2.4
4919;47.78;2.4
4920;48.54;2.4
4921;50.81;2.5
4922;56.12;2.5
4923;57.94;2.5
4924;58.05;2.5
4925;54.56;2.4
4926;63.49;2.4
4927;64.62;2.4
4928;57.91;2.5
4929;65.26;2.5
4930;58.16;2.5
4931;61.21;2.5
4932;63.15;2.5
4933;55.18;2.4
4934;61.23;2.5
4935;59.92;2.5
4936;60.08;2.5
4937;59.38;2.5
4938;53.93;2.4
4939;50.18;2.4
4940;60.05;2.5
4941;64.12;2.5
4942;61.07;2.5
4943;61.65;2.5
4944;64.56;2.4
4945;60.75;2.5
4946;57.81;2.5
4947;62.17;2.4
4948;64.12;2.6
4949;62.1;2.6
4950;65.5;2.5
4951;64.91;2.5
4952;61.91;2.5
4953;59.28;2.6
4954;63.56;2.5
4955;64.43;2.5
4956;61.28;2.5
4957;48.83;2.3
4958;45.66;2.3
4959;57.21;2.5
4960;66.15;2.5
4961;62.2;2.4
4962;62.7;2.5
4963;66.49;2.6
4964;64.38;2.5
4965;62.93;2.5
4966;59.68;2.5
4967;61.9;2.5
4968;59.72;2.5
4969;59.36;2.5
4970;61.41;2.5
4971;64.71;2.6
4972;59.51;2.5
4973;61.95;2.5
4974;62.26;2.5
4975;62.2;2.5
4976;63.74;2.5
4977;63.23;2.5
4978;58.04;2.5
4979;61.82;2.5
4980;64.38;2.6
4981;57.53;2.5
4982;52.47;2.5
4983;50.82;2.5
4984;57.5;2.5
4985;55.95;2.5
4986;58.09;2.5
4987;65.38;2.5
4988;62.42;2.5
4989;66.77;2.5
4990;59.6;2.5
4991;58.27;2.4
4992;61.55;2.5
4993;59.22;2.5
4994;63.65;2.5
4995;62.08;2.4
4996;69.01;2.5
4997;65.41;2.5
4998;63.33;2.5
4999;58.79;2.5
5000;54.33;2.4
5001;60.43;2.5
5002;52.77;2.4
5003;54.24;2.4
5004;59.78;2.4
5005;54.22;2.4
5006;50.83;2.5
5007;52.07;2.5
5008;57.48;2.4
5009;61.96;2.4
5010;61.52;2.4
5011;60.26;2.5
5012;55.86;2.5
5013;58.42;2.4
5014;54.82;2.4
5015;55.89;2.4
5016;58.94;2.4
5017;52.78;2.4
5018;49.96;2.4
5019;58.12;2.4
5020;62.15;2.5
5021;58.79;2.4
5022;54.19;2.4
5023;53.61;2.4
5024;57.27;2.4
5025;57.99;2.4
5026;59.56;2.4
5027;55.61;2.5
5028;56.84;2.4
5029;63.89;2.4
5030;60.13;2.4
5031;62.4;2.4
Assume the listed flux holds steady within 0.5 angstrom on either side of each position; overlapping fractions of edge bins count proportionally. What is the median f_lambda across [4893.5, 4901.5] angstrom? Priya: 63.1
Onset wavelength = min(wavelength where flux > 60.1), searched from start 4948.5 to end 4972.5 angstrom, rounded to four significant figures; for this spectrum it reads 4949 angstrom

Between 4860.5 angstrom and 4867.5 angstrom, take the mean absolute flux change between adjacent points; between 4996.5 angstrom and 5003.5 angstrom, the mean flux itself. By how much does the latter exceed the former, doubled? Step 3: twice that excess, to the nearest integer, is 107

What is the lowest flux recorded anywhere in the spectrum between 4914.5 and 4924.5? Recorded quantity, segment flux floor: 47.78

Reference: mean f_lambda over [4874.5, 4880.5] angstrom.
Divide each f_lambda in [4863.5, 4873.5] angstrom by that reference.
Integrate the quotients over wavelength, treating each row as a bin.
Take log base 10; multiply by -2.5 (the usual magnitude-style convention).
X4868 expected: -2.43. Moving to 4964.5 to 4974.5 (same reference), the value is -2.53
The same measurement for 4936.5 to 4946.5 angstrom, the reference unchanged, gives -2.49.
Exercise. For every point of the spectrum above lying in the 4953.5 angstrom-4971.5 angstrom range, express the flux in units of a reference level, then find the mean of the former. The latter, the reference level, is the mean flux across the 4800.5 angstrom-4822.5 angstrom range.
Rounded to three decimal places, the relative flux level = 0.962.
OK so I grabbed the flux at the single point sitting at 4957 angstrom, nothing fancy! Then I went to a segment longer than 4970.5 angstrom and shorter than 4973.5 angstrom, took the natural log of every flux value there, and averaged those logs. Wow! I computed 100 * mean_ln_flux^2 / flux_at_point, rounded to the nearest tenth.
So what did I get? 34.9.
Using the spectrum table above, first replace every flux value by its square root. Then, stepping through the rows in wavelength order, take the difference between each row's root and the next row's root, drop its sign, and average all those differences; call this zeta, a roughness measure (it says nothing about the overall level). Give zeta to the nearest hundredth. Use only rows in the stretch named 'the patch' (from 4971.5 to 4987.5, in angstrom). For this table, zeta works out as 0.21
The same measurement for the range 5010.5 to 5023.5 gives 0.25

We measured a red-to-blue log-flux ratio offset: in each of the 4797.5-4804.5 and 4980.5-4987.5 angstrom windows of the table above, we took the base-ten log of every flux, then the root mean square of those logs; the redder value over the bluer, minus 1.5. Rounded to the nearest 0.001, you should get -0.524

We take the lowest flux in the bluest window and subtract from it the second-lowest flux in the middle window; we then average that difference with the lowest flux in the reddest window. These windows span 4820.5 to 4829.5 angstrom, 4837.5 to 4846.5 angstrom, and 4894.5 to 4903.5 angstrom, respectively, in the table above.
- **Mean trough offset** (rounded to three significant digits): 29.0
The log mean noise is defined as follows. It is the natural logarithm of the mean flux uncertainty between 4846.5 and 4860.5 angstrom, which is 0.92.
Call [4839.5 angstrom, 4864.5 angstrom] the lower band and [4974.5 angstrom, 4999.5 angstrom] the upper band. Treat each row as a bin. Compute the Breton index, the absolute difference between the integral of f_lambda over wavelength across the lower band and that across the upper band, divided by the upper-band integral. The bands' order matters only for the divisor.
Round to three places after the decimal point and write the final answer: 0.054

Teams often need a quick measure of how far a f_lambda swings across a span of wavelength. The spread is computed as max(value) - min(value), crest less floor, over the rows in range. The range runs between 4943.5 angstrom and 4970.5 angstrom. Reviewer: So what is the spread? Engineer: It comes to 21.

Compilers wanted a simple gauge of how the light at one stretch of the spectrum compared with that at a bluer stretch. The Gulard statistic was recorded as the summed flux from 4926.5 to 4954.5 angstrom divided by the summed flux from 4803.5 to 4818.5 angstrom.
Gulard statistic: 1.8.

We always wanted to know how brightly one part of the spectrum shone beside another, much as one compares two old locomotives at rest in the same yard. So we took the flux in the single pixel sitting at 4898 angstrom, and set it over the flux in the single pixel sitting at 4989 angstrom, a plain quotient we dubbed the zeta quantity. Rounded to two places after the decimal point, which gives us 0.99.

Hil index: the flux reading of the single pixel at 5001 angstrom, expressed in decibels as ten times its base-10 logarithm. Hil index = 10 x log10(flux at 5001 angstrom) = 17.8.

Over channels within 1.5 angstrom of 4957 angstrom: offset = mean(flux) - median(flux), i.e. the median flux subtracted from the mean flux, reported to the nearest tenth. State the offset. 3.1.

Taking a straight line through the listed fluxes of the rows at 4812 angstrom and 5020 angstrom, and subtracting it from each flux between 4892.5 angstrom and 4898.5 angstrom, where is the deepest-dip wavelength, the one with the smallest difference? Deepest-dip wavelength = 4893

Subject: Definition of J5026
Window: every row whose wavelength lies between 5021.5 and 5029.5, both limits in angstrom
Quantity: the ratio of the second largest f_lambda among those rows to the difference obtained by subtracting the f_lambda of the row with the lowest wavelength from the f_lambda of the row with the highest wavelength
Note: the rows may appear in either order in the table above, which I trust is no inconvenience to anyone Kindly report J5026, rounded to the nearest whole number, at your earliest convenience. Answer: 6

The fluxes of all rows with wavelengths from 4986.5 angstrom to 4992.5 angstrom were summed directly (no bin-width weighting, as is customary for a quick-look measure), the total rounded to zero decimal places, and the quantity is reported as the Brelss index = 374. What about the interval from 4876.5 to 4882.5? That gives 354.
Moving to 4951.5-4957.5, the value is 359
